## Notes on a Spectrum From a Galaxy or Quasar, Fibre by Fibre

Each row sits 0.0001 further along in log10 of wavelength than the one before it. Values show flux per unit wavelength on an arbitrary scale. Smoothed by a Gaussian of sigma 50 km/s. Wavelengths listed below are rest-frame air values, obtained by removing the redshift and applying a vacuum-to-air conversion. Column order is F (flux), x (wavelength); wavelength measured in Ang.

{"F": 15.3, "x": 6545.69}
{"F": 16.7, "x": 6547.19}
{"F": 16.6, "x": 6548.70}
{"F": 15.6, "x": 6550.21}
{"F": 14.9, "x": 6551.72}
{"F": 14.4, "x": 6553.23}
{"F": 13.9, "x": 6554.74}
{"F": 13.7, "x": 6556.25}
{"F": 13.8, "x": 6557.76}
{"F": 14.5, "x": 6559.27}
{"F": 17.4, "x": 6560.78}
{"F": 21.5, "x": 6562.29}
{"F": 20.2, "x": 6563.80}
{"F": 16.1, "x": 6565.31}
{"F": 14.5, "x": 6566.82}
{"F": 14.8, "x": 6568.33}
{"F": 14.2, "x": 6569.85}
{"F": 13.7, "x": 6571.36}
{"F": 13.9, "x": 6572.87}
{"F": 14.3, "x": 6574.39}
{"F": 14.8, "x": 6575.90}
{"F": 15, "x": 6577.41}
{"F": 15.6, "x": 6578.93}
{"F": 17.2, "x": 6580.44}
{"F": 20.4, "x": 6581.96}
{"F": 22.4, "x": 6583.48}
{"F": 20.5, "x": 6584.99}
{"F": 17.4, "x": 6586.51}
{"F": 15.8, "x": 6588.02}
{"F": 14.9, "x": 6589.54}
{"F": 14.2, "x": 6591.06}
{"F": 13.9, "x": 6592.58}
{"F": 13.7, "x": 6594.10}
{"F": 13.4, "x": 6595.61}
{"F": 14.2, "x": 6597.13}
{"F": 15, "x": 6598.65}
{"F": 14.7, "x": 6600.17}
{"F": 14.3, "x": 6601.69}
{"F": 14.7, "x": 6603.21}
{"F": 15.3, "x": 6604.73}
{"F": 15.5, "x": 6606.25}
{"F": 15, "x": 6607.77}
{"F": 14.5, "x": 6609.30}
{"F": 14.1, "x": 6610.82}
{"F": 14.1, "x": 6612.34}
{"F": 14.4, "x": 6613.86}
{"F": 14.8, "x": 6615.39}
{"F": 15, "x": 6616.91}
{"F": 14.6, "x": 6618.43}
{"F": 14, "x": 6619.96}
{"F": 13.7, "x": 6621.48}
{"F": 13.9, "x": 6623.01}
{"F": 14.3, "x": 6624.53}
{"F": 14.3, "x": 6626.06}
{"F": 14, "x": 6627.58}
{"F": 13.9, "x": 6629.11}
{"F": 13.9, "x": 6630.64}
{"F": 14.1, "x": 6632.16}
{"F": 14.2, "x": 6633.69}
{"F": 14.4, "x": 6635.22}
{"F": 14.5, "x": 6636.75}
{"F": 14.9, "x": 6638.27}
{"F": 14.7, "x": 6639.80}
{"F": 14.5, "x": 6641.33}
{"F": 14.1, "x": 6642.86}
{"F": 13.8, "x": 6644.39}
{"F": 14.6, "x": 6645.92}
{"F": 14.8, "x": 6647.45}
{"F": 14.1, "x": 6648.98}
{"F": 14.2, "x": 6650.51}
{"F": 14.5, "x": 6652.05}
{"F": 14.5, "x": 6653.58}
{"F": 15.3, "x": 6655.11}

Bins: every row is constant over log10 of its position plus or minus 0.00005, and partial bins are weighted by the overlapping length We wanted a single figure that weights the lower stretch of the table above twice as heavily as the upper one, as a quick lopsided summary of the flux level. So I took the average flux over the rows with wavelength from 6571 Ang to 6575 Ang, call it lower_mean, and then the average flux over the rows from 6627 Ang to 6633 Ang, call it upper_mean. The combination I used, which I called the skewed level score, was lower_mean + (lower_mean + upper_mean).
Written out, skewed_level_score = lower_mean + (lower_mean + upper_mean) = 41.9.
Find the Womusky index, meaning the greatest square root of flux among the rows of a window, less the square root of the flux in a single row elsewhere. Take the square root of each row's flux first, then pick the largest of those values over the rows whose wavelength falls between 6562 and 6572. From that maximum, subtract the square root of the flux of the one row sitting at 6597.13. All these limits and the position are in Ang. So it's 0.87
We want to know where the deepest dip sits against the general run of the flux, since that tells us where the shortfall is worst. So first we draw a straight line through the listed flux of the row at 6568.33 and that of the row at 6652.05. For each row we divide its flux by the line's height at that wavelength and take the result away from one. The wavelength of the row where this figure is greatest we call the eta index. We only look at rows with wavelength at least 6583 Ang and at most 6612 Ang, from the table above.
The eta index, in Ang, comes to 6595.61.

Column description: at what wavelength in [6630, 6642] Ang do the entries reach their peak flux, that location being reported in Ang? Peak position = 6638.27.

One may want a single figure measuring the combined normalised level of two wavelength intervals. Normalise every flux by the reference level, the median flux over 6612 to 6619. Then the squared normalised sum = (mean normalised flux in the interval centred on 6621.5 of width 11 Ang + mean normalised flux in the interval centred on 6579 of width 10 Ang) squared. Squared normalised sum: 4.61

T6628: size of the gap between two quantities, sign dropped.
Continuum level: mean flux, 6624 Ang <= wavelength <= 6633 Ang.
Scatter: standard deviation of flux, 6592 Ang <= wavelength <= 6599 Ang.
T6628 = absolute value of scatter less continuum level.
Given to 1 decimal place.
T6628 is 13.5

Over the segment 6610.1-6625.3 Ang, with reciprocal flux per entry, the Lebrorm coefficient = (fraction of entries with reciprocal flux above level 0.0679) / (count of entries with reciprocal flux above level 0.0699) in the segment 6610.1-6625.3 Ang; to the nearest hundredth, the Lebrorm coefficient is 0.13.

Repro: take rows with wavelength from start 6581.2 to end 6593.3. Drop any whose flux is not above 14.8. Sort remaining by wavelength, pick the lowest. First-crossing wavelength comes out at 6581.96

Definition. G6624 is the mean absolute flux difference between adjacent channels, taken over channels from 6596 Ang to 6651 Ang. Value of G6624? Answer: 0.32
